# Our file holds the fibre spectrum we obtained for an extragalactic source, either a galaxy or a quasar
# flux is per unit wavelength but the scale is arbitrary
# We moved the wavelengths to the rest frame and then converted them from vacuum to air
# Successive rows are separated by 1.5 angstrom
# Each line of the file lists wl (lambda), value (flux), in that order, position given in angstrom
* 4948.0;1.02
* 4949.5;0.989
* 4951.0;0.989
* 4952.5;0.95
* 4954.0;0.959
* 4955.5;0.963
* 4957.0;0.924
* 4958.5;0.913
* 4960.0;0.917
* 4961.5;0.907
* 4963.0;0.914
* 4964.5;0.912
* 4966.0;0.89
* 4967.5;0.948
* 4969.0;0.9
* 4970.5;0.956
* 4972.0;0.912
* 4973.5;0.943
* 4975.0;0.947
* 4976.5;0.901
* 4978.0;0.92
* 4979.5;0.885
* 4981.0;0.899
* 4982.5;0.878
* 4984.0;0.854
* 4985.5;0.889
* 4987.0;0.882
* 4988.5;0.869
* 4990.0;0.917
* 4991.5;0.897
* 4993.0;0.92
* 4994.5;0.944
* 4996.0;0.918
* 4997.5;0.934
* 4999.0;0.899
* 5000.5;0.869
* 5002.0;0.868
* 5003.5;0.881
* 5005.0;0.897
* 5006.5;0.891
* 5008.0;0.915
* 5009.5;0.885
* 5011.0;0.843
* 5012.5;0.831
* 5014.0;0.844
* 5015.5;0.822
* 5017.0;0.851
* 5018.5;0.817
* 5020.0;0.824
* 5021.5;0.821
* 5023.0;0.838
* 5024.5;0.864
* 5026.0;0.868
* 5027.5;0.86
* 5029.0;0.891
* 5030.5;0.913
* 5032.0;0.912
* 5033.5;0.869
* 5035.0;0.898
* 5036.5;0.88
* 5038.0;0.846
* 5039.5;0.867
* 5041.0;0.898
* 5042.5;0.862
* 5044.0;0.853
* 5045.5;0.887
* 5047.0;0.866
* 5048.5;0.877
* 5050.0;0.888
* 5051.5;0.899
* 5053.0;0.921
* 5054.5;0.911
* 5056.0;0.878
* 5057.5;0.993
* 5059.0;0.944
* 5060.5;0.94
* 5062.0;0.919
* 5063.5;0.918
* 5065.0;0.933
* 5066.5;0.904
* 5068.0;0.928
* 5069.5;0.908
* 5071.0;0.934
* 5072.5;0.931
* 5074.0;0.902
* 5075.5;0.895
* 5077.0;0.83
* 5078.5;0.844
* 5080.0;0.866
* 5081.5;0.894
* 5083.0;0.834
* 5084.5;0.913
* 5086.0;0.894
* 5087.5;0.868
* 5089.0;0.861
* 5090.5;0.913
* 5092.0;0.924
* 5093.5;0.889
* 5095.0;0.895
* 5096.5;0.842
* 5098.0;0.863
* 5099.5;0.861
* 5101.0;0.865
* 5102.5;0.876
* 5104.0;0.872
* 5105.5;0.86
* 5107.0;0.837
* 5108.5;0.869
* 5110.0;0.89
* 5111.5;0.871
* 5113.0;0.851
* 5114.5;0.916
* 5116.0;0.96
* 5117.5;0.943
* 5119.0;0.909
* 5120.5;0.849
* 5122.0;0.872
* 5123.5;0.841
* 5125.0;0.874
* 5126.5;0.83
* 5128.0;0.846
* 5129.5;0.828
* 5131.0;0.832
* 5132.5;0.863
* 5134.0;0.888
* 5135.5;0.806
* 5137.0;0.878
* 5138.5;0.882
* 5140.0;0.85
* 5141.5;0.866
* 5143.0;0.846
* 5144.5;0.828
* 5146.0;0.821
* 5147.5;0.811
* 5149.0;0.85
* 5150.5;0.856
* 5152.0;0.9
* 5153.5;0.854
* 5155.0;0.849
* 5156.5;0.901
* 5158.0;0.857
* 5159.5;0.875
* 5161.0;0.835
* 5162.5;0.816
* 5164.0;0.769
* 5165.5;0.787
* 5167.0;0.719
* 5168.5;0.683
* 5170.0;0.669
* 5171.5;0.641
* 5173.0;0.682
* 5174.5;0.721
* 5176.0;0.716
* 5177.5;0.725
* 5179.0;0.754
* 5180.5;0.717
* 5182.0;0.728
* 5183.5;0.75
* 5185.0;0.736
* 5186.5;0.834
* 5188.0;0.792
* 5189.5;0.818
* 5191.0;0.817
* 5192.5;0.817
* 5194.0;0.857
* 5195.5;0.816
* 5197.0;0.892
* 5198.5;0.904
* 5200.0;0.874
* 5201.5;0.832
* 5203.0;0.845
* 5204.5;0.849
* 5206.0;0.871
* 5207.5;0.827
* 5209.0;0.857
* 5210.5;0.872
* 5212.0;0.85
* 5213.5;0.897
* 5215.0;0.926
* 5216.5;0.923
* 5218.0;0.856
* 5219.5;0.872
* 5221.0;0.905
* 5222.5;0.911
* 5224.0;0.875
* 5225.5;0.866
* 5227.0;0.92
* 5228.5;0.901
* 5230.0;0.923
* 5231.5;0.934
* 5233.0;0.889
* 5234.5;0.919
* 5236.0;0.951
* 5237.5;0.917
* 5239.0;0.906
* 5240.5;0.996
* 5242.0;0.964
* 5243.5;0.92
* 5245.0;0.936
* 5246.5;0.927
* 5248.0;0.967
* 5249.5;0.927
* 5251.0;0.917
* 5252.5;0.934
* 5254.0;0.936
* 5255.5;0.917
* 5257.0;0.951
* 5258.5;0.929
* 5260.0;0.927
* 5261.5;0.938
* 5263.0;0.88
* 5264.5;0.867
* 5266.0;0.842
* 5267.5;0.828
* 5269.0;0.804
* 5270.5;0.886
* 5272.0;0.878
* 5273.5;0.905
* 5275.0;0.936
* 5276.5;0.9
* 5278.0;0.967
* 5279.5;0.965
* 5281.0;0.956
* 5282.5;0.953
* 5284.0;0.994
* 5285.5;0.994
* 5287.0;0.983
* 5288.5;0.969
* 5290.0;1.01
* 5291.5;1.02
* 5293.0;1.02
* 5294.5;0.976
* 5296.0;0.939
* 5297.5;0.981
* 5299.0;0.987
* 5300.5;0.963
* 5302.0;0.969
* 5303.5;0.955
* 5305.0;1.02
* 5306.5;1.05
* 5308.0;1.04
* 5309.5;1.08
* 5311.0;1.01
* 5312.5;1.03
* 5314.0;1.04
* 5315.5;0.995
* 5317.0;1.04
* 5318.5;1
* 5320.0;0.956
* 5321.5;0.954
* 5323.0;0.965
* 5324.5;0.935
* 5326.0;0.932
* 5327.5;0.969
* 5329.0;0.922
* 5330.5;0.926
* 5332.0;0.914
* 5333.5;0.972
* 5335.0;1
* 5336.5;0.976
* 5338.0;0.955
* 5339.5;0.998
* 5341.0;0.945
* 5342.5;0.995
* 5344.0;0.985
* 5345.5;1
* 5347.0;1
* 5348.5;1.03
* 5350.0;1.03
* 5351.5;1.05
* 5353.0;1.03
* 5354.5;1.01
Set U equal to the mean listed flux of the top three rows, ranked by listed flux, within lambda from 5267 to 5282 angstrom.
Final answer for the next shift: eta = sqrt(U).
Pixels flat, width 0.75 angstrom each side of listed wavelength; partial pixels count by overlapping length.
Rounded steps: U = 0.96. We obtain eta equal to 0.981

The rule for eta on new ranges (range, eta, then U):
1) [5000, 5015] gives 0.949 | 0.90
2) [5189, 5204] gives 0.943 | 0.89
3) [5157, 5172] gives 0.925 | 0.86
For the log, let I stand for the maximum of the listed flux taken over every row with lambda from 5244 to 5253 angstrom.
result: 0.967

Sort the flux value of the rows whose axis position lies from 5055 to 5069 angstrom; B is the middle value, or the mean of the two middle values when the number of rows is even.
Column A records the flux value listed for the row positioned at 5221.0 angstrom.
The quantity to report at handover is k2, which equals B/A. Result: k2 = 1.03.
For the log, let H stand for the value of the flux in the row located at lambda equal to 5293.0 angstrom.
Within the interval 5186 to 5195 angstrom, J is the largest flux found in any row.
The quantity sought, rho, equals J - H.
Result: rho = -0.16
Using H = 1.02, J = 0.857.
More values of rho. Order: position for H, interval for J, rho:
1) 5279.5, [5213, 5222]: -0.04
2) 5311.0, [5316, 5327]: 0.03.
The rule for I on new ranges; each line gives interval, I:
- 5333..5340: 1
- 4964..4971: 0.956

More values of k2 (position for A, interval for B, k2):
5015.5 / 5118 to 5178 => 1.03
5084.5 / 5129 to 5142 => 0.95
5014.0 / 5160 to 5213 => 0.97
